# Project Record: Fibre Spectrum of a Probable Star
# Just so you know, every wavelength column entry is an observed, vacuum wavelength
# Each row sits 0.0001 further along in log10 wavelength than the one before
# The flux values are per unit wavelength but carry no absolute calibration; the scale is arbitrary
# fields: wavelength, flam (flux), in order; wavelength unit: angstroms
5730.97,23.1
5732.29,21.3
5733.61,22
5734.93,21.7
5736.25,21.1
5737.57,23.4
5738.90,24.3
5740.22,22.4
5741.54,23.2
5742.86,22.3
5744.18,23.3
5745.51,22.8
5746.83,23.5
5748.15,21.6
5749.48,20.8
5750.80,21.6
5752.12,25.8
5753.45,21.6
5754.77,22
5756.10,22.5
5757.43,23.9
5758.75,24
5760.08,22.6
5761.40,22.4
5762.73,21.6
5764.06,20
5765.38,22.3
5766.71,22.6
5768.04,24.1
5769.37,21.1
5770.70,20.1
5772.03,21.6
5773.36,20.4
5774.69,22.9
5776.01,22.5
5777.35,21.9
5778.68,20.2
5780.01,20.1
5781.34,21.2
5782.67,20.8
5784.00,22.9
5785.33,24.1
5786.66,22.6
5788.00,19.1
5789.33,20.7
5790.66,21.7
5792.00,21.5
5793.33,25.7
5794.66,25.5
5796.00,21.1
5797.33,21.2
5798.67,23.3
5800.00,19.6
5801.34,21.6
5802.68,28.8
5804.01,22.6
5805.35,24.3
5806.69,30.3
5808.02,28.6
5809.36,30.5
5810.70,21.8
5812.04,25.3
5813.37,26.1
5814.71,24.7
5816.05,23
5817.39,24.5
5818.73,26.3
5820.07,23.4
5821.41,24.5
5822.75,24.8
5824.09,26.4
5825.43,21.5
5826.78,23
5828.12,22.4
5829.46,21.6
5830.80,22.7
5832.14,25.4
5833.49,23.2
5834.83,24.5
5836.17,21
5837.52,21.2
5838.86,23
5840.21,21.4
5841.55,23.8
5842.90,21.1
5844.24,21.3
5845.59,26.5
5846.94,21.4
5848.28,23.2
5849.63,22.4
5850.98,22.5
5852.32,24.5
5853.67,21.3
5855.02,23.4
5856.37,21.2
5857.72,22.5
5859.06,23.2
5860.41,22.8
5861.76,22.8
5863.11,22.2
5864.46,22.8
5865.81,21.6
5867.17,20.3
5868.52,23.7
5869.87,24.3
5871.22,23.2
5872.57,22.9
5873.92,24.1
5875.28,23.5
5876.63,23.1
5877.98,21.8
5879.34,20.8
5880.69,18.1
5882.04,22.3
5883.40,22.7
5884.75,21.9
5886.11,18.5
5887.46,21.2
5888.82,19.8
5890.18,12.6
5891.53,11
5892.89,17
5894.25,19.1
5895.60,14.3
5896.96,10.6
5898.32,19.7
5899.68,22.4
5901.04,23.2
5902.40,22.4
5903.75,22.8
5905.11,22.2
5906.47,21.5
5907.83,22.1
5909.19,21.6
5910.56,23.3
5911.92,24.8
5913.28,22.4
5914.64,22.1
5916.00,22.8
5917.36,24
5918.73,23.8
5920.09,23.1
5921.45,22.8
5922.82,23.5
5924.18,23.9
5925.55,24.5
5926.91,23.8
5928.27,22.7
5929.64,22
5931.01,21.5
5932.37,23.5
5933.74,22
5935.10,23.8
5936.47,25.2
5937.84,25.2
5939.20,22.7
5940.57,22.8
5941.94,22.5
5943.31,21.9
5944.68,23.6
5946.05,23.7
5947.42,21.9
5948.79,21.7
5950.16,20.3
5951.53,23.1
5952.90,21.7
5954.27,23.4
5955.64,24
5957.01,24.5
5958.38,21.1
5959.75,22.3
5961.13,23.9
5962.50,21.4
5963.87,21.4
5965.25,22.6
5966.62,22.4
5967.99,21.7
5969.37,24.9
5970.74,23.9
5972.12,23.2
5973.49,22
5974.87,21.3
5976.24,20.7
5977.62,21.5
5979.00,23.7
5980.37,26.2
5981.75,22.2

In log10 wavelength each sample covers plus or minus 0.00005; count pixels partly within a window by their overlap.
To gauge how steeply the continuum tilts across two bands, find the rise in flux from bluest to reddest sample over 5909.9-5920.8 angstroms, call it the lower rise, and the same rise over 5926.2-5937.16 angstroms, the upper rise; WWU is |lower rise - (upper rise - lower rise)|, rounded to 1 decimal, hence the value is 1.8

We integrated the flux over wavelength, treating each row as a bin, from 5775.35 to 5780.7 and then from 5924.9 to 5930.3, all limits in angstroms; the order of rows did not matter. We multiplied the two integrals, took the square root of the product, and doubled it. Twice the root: 239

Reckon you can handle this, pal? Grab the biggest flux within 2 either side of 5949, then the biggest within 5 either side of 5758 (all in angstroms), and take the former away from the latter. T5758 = 2.1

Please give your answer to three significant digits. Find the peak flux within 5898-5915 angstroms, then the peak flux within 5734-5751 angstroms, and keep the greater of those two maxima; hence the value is 24.8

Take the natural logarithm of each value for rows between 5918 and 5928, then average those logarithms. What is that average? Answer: 3.16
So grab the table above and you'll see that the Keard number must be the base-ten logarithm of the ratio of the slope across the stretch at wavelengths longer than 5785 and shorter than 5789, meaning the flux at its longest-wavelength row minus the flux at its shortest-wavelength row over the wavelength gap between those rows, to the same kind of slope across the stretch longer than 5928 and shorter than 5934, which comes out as 1.2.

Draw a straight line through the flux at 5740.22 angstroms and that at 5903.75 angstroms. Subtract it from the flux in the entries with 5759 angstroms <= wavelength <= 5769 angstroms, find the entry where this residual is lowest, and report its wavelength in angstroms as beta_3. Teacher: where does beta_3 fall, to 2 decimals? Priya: 5764.06 angstroms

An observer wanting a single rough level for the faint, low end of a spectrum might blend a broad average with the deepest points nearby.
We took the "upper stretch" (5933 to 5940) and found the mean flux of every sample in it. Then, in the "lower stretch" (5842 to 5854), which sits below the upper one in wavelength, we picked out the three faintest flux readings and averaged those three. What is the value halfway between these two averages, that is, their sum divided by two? 22.5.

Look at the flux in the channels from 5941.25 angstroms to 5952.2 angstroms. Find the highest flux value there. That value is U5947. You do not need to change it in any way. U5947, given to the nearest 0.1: 23.7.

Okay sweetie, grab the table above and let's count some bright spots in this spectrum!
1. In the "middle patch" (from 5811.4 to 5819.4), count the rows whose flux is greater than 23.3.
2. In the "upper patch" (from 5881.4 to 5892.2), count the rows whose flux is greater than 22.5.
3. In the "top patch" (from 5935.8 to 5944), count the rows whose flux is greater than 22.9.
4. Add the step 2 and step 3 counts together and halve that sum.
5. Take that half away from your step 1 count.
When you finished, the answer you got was 3.5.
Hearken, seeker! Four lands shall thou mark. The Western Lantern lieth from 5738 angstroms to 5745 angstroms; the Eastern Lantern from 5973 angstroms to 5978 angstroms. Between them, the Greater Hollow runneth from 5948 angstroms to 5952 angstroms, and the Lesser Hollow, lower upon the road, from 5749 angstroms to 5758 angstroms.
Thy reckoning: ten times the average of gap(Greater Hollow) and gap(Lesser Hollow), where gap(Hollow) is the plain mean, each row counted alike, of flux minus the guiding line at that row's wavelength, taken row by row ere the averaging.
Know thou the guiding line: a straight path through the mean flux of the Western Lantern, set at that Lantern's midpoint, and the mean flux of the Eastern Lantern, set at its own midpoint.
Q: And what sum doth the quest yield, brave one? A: -1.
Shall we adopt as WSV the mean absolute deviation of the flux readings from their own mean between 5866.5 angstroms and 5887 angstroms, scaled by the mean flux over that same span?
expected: 0.067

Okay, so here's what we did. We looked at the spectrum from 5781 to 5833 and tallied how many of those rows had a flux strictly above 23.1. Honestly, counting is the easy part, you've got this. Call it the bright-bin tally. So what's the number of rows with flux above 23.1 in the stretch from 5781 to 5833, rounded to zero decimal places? 19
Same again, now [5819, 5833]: 5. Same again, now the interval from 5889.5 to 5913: 3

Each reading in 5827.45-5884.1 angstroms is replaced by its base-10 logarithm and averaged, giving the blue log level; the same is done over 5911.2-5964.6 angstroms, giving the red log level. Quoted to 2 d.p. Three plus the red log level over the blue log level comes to 4.01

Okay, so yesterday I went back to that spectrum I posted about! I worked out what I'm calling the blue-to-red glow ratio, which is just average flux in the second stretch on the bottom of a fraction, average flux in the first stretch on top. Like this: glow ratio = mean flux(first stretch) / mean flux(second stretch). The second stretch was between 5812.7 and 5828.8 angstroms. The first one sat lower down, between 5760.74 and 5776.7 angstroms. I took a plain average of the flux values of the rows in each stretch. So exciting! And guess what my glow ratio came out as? 0.90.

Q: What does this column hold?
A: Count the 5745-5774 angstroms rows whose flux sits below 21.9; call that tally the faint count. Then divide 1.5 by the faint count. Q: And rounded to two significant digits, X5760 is 0.15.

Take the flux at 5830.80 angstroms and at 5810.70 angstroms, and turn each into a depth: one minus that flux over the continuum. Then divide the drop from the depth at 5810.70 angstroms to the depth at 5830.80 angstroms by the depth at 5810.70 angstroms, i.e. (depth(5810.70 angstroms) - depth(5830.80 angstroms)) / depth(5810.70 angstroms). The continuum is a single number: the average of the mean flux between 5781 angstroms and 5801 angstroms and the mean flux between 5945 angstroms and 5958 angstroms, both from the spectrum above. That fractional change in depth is 1.54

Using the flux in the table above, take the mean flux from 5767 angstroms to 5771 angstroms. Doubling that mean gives 44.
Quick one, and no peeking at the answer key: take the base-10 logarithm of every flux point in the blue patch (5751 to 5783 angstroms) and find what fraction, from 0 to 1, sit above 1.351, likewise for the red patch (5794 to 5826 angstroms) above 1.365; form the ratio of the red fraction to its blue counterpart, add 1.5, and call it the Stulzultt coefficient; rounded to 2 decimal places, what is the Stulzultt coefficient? 3.28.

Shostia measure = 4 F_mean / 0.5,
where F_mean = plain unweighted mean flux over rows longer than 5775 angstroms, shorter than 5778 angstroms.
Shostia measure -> 178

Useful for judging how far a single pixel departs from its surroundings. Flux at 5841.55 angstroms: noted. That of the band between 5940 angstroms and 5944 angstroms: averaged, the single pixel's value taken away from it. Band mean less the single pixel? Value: -1.4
